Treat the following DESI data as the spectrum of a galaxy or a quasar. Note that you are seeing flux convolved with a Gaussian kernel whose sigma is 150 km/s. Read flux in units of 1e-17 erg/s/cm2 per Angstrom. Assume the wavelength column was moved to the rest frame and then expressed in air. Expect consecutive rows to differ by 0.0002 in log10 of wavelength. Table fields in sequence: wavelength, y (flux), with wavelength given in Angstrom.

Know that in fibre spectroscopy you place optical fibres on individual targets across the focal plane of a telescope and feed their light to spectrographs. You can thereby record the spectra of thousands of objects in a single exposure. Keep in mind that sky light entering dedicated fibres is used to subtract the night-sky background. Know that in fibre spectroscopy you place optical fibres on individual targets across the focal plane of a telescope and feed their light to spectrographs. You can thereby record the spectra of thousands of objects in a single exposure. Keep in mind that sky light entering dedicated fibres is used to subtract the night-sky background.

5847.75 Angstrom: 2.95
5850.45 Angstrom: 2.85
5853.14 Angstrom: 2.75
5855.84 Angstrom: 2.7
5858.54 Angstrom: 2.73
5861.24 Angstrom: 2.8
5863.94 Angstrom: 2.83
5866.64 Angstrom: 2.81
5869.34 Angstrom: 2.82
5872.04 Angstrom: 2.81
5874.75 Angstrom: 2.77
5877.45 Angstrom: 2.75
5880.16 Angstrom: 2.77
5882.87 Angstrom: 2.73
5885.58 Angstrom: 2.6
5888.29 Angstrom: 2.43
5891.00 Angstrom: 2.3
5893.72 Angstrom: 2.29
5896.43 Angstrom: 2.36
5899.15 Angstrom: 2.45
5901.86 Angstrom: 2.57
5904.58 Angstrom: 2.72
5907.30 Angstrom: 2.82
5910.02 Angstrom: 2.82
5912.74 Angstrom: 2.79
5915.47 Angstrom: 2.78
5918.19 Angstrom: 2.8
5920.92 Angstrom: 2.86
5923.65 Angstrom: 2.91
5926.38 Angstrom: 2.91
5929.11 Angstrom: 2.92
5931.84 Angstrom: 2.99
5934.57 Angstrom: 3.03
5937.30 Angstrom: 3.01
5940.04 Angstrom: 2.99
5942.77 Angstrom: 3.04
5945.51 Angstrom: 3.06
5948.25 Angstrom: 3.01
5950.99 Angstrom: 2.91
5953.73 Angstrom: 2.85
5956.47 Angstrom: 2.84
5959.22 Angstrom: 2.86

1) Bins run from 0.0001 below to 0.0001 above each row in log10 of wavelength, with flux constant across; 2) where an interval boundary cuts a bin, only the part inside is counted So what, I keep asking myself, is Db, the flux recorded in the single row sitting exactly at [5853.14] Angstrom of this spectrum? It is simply 2.75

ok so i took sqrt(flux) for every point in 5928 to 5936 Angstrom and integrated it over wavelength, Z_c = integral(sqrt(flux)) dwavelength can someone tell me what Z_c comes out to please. 14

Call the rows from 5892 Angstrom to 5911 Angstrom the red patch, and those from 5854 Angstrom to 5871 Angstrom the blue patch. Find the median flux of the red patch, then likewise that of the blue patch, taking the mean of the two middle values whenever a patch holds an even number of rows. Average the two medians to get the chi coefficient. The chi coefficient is 2.69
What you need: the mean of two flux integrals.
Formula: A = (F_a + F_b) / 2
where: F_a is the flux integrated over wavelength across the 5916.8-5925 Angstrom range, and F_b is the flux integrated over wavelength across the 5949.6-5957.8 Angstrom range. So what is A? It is 23.5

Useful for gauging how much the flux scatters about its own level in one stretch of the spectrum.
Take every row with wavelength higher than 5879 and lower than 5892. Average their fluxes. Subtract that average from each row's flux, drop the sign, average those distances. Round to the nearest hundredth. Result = 0.16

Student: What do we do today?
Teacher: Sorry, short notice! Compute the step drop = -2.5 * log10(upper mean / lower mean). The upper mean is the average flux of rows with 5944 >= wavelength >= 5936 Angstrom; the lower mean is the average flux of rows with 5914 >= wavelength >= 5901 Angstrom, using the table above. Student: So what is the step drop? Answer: -0.10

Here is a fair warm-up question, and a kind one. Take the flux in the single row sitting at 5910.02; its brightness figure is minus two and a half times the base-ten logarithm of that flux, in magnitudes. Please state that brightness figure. -1.13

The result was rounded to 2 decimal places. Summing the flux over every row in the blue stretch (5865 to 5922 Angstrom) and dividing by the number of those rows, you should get 2.67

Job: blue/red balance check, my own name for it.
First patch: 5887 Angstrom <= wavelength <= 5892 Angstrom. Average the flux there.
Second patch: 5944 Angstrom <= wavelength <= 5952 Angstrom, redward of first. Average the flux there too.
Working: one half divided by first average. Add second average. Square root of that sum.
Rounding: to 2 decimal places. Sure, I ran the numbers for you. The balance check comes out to 1.79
